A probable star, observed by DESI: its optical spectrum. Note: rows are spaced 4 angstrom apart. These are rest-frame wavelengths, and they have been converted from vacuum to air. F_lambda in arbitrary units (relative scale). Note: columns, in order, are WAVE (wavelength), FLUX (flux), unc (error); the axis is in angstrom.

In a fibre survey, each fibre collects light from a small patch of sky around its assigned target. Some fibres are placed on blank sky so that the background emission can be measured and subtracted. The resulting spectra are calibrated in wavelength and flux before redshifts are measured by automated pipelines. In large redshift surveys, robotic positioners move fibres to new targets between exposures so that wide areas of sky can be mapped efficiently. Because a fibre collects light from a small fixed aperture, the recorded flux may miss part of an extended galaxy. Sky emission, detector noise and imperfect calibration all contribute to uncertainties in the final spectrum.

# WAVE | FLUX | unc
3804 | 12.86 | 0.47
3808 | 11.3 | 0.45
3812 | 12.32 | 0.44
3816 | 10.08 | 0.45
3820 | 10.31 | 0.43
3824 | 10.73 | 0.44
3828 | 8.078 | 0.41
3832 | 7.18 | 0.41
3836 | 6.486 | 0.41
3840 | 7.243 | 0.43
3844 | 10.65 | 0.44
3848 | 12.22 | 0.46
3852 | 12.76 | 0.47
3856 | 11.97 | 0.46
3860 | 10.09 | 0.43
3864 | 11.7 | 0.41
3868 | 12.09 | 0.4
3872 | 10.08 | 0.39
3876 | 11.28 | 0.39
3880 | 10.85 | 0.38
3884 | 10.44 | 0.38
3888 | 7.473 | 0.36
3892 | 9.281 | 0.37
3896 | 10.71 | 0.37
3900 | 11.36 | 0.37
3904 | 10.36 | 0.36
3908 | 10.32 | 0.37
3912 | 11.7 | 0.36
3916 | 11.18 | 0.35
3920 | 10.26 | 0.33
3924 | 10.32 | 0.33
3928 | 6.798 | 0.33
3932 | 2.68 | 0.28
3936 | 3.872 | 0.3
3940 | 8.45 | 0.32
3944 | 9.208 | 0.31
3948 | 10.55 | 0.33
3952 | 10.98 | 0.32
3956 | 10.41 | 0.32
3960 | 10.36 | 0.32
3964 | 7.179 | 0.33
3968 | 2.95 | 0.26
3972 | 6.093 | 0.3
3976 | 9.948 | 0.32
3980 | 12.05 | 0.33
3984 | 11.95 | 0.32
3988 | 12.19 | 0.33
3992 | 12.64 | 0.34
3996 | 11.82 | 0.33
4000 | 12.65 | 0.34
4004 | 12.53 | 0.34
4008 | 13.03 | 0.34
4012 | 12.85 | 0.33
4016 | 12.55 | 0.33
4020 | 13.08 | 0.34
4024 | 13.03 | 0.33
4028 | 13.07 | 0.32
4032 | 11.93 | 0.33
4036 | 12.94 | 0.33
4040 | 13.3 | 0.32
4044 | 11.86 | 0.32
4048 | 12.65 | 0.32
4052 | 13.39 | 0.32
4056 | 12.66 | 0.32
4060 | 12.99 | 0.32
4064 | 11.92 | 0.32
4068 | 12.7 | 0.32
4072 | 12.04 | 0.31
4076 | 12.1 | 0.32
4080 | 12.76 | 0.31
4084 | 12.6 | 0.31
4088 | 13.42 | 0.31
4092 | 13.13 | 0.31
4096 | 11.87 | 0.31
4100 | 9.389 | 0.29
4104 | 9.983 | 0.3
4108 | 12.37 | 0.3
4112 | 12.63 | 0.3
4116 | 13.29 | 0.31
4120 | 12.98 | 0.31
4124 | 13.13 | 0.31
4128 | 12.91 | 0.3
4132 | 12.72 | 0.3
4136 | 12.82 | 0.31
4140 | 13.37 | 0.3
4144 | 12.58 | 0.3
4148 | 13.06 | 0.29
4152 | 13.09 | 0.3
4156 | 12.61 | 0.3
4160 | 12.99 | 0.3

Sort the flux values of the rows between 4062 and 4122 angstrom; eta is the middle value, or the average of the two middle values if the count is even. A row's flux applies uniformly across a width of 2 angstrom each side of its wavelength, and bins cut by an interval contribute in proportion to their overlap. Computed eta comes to 12.6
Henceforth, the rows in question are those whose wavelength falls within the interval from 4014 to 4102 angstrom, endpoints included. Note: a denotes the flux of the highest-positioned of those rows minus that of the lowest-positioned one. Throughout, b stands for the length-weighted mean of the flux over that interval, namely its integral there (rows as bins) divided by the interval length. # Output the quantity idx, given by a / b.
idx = -0.3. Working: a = -3.2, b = 12.5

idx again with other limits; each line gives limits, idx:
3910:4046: 0.0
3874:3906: -0.1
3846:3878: -0.1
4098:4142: 0.3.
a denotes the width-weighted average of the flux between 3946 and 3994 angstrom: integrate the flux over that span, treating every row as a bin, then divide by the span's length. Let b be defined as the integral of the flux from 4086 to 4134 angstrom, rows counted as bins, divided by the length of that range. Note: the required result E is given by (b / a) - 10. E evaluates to -8.7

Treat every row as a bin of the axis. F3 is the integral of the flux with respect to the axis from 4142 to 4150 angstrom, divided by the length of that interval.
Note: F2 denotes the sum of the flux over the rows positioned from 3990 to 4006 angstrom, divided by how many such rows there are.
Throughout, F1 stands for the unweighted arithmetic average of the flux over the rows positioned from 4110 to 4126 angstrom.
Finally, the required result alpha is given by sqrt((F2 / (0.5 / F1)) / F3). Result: 5.0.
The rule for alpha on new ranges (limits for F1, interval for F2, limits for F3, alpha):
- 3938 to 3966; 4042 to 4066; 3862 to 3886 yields 4.7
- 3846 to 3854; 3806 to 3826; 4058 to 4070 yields 4.7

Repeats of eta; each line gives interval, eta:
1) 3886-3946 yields 10.3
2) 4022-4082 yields 12.7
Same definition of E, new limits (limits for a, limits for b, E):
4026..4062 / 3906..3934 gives -9.3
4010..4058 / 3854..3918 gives -9.2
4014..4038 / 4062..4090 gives -9.0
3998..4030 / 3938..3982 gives -9.3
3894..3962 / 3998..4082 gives -8.6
